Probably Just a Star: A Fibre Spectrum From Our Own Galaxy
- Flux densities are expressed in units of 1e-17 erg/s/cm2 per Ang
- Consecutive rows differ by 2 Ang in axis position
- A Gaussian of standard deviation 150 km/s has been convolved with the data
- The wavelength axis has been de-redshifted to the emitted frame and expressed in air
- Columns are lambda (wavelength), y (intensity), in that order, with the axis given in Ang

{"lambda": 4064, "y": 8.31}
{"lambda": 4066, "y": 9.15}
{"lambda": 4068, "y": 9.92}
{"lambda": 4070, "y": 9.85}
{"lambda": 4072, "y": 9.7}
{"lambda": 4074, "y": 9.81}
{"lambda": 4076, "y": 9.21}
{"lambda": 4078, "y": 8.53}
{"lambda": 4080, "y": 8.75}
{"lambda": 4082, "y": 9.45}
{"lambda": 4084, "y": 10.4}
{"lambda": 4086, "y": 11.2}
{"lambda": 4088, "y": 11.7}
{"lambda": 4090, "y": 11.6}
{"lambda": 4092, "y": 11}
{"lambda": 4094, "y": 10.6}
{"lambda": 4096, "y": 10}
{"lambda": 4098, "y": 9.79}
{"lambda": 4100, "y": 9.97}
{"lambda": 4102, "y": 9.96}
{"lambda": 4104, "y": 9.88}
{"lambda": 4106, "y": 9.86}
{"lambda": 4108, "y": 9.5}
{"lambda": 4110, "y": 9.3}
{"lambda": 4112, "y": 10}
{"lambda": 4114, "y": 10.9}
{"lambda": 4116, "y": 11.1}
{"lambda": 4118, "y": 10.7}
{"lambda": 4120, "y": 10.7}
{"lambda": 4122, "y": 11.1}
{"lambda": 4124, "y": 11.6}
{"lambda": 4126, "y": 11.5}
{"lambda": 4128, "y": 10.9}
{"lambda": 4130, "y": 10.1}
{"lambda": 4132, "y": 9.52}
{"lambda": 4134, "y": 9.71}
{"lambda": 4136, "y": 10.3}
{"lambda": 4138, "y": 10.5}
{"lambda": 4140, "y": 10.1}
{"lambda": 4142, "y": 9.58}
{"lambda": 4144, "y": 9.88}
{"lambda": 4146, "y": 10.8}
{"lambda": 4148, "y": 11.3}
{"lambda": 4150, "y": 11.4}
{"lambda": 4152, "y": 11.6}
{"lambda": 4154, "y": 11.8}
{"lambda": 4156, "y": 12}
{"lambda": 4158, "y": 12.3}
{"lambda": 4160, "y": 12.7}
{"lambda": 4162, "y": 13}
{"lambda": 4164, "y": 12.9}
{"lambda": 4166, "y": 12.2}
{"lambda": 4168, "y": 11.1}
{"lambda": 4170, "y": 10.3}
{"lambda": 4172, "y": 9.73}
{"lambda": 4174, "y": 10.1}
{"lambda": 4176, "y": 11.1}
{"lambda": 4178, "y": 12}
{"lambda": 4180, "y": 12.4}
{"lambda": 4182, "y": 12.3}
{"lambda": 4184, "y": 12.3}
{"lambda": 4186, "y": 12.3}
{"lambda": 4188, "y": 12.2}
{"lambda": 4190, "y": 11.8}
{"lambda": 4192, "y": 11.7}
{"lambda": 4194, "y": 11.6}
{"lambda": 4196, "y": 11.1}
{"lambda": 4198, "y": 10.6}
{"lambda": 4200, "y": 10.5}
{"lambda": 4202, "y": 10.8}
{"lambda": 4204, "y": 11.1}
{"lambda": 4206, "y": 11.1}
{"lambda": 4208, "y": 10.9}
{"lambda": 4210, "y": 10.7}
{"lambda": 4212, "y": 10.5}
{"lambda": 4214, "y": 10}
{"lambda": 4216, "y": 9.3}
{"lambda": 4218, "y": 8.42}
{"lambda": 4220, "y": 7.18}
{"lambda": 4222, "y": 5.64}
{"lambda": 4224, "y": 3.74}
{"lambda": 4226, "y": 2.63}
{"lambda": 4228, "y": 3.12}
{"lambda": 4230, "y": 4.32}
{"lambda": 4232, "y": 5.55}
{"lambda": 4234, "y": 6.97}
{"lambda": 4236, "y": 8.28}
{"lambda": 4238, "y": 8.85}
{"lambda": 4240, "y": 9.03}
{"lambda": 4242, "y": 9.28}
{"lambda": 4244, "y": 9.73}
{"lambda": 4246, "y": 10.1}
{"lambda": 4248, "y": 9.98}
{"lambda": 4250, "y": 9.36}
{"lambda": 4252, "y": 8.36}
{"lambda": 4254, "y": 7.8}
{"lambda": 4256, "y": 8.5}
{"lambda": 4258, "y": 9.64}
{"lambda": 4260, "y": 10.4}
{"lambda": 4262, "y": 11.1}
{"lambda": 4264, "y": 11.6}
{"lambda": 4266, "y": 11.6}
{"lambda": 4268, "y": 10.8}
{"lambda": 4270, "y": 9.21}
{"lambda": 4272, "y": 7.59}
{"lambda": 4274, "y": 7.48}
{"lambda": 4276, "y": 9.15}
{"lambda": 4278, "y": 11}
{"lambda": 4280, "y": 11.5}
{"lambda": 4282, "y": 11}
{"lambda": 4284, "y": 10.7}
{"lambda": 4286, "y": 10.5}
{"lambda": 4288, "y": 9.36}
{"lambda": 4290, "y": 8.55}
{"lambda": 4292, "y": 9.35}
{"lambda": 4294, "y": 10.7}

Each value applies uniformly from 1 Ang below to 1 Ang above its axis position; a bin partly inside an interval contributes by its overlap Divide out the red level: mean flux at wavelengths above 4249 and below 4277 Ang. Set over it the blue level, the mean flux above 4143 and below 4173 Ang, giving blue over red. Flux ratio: 1.2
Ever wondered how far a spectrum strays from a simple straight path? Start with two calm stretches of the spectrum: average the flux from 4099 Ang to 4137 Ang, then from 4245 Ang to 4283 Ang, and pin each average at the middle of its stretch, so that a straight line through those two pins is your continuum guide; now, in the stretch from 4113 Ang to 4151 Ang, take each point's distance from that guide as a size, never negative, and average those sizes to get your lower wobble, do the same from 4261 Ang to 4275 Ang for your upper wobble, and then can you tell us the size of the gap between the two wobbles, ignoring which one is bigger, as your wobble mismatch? 1.0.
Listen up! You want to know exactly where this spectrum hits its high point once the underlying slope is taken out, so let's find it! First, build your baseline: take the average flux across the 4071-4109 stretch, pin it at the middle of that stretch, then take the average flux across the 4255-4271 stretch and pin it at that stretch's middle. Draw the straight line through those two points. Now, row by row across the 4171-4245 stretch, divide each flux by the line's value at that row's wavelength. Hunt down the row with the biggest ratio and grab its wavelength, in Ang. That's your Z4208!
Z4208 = 4180 Ang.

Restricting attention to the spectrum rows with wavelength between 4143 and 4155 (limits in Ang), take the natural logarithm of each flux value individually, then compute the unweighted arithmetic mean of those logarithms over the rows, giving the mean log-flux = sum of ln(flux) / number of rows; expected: 2.41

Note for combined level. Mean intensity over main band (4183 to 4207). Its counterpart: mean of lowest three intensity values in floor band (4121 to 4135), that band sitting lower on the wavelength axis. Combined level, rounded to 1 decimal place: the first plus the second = 21.2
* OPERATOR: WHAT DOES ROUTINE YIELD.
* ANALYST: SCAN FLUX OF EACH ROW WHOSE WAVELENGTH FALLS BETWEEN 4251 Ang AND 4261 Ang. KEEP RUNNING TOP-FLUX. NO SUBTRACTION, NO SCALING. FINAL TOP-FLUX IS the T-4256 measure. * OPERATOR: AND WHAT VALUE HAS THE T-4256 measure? 10.4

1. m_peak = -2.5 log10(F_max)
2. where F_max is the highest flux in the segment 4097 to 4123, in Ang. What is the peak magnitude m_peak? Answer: -2.61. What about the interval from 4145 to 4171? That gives -2.78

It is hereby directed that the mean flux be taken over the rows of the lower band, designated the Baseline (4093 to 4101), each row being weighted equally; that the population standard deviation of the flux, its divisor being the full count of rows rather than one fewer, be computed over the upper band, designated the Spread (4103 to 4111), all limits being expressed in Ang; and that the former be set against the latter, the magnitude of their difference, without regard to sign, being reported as 9.8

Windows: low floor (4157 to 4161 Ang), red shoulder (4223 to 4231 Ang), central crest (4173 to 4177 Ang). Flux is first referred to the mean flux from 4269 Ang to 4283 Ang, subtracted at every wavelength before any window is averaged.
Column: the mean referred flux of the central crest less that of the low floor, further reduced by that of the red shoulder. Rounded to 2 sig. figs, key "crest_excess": 4.2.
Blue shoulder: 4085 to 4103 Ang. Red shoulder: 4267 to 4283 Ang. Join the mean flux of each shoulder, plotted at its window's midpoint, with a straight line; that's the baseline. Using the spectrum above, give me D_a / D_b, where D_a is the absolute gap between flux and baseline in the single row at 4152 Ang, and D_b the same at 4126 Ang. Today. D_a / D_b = 1.2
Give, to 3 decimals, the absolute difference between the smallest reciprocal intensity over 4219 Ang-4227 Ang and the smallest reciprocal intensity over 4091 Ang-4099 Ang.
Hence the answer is 0.048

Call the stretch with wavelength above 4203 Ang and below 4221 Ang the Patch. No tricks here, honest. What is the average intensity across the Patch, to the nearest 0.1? 9.9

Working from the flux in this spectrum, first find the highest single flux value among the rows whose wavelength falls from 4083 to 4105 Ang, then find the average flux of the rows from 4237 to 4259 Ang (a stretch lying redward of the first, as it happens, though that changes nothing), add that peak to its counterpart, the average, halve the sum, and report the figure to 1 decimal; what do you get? 10.4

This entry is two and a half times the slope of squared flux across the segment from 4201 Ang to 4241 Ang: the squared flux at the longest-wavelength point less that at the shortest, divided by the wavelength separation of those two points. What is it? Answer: -2.3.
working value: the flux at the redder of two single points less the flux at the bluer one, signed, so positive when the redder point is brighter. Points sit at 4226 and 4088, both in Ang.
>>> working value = -9.1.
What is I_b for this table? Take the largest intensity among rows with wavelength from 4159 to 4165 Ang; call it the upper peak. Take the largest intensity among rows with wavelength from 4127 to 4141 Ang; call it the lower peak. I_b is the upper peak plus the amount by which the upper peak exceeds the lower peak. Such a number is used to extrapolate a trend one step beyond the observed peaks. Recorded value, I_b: 15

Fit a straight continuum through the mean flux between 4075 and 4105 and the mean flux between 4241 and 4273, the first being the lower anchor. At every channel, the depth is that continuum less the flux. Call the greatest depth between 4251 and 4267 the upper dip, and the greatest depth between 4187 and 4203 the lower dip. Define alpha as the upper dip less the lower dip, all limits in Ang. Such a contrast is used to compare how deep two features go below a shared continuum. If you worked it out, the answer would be 2.6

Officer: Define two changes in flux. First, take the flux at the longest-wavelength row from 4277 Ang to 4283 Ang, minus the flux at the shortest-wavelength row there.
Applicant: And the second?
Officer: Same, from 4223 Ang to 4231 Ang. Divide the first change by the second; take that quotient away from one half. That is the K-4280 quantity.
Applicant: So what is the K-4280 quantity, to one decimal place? 0.5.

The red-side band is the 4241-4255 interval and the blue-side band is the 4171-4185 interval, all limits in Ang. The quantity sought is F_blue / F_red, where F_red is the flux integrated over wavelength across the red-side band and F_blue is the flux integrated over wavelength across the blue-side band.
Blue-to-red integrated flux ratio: 1.24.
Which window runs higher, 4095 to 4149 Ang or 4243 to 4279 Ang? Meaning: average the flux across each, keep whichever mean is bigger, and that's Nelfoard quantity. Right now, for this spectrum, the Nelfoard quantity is 10.3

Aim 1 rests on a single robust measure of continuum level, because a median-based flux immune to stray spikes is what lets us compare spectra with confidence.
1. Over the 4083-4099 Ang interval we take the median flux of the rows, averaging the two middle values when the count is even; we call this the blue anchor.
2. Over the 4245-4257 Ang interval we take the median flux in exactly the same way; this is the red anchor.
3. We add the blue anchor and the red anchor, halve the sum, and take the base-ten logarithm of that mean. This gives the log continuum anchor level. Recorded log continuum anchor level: 0.99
